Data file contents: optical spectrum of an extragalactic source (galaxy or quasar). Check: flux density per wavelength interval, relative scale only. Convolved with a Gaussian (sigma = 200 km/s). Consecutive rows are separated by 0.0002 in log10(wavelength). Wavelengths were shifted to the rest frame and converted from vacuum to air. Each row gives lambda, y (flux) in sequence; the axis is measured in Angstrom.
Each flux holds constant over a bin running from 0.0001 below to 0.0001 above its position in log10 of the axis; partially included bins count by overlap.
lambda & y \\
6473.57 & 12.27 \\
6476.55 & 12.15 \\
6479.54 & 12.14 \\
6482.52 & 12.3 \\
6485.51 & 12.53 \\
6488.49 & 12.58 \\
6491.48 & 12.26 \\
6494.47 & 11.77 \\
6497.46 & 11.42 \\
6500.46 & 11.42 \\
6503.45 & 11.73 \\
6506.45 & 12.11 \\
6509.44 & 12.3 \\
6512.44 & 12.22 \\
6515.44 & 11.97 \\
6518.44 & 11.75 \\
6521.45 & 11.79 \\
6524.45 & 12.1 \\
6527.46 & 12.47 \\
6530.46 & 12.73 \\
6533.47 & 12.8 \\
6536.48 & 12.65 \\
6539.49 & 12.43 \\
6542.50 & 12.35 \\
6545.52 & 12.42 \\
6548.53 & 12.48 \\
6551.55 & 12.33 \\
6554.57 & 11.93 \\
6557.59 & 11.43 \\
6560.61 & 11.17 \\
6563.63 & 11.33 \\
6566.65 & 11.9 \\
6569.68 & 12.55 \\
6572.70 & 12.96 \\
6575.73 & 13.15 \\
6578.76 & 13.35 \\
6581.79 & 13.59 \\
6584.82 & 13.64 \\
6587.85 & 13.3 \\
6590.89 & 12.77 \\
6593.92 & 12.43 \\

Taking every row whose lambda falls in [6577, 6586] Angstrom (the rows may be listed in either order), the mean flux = 13.5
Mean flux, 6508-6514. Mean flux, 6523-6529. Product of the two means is 151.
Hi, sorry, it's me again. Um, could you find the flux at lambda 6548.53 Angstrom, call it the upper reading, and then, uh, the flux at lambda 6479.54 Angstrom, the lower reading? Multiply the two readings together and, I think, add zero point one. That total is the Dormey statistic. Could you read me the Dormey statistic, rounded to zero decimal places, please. 152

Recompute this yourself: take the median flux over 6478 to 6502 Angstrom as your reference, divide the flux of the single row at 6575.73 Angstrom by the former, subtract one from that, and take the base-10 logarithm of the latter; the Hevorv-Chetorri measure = -1.11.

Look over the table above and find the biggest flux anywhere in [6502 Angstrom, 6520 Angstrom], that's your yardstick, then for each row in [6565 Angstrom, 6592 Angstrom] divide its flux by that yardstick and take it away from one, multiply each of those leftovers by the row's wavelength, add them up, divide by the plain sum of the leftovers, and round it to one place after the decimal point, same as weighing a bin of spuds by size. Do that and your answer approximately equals 6582.3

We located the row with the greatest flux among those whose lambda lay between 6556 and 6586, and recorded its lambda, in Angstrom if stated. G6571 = 6584.82 Angstrom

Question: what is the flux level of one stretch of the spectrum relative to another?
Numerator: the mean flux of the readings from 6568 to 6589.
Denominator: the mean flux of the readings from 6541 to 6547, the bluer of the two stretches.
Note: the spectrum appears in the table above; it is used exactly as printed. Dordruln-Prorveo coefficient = 1.07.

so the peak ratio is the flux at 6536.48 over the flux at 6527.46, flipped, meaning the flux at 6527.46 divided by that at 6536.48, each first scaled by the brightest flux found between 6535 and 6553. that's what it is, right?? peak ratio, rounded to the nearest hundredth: 0.99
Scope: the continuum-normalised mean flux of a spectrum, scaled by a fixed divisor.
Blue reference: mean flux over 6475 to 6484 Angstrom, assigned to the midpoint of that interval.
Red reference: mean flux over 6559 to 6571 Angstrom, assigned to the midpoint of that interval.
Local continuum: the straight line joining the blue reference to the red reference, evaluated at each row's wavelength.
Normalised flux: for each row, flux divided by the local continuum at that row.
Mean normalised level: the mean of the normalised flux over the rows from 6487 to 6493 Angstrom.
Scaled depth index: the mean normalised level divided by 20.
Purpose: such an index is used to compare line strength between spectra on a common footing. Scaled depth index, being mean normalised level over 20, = 0.0512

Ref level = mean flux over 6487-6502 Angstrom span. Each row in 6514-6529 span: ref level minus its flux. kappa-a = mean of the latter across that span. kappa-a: -0.13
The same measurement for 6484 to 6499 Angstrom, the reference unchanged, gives -0.22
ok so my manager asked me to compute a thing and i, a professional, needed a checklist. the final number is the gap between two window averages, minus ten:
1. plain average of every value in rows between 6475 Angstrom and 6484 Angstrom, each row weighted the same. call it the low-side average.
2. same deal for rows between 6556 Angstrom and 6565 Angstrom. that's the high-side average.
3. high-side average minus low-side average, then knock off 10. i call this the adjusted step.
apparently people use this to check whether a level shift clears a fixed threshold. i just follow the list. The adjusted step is -10.9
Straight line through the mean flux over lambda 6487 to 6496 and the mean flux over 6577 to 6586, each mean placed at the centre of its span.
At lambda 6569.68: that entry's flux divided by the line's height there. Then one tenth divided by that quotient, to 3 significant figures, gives 0.106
